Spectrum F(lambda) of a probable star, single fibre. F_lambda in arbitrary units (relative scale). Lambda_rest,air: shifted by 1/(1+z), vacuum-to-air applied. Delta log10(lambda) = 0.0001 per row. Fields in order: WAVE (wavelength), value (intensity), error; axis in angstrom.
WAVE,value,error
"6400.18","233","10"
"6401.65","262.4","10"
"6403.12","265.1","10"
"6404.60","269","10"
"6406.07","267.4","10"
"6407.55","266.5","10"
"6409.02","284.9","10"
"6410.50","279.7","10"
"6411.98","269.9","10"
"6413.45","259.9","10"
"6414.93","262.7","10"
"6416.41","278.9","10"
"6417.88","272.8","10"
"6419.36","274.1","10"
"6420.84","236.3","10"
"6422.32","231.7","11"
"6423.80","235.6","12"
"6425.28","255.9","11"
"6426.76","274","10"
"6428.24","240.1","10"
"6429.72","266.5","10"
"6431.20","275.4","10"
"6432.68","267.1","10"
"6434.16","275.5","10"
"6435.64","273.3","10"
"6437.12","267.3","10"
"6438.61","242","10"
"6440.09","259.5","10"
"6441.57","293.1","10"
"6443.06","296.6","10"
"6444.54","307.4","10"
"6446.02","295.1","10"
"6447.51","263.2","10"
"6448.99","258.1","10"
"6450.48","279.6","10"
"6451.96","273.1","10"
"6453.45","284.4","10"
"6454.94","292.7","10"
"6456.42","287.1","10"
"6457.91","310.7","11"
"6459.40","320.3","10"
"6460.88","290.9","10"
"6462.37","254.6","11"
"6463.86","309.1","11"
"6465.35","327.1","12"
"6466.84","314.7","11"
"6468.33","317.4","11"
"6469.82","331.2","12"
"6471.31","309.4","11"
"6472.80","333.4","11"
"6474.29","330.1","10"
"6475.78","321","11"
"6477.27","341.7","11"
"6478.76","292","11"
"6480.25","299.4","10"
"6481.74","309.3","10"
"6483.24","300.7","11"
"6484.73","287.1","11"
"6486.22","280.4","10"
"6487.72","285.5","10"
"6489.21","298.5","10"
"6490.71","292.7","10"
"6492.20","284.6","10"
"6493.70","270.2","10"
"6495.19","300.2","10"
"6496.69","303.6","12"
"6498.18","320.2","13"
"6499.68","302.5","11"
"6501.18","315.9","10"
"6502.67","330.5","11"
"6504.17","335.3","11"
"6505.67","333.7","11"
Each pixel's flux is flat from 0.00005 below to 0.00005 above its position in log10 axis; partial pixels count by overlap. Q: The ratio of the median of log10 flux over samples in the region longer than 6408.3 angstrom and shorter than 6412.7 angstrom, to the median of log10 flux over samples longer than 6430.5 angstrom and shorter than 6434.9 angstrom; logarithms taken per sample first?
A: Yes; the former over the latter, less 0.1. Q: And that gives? 0.90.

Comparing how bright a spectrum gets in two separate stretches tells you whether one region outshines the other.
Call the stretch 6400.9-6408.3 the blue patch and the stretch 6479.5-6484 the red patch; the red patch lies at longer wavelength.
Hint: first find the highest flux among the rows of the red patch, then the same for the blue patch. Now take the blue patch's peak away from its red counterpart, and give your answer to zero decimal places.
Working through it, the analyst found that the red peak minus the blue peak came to 40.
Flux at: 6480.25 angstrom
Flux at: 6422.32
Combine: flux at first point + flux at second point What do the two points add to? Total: 531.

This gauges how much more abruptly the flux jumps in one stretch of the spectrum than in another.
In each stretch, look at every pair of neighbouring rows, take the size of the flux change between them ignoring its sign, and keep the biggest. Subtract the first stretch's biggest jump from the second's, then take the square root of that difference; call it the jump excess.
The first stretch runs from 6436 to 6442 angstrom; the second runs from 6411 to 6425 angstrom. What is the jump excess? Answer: 2.0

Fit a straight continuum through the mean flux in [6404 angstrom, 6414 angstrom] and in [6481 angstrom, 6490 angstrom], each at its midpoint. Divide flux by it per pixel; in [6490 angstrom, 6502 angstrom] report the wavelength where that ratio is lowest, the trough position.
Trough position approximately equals 6493.70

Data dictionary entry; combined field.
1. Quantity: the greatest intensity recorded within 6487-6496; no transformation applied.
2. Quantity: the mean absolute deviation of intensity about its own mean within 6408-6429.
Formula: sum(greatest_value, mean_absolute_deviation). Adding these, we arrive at 316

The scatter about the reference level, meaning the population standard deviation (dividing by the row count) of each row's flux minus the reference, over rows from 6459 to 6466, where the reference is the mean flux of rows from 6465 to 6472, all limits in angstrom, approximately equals 26.0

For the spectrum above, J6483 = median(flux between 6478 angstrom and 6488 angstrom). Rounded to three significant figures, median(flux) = 292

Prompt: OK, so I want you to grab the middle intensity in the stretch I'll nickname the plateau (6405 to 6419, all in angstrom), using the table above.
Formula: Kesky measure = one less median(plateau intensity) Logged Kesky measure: -269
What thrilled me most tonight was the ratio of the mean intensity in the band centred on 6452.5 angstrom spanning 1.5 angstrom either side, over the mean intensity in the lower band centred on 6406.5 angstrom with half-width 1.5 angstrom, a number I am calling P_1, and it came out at 1.04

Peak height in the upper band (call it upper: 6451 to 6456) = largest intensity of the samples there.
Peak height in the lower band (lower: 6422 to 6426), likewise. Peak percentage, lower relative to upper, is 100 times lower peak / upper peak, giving 87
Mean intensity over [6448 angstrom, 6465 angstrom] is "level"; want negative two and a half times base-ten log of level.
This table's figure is -6.15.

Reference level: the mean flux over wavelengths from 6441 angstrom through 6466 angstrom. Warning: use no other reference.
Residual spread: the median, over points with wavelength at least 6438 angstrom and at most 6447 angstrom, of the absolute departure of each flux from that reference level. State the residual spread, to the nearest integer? 11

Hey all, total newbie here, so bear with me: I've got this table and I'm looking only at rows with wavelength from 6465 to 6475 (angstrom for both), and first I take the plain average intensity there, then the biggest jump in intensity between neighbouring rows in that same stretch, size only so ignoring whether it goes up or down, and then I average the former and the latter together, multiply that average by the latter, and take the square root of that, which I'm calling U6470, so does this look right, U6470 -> 65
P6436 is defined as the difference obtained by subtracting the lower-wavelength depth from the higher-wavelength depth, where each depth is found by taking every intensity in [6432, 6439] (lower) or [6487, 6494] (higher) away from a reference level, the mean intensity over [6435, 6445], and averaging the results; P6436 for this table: -21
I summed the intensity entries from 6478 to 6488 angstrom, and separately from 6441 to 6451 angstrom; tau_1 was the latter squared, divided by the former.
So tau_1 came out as 1934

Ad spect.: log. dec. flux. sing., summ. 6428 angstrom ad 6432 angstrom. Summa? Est 7.25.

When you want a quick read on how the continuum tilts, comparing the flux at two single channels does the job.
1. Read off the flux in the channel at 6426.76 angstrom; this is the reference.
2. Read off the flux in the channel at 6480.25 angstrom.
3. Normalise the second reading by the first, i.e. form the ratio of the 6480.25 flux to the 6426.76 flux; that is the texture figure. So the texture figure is 1.09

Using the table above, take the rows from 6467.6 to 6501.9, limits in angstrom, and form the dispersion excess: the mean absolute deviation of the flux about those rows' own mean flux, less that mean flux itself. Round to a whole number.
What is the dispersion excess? -290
